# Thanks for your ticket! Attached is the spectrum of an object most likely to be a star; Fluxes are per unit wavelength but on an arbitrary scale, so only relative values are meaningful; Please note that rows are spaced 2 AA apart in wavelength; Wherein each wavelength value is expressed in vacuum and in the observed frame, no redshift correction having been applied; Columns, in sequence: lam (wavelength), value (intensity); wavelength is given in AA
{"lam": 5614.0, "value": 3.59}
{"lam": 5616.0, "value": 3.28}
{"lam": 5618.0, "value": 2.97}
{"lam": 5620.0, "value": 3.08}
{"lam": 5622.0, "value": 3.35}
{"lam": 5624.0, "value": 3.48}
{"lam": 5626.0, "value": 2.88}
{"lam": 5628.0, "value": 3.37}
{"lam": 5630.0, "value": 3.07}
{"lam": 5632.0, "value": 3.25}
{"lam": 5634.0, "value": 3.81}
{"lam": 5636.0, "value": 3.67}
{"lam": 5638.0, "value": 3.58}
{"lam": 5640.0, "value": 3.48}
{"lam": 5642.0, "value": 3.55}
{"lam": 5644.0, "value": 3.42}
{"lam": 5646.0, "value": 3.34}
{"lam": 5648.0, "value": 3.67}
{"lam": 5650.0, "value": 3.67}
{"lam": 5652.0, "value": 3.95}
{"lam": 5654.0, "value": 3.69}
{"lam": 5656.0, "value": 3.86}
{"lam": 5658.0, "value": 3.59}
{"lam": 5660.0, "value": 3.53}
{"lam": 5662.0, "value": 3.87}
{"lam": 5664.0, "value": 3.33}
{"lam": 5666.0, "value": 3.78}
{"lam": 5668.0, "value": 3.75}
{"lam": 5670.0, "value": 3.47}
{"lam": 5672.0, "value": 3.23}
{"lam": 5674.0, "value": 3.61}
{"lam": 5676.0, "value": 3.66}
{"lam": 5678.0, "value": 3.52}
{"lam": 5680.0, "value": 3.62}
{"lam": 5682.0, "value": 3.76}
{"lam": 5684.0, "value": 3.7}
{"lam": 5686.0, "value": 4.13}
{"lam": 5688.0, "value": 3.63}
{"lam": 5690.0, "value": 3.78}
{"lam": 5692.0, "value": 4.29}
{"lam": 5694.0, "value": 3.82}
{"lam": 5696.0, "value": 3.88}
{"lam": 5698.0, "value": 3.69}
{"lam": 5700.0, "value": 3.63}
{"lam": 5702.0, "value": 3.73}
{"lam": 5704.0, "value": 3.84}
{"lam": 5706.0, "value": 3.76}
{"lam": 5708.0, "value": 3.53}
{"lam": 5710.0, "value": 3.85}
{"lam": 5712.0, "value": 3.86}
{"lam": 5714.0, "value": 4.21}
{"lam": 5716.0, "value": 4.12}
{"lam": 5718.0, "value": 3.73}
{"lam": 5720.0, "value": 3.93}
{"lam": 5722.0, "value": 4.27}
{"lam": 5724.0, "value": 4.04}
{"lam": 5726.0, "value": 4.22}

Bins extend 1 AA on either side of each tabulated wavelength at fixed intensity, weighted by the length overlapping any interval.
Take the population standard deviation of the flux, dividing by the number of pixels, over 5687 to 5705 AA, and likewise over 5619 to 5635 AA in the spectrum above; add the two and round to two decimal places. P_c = 0.46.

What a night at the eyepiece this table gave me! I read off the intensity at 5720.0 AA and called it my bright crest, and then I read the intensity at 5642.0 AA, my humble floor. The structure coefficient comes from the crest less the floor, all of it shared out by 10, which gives 0.04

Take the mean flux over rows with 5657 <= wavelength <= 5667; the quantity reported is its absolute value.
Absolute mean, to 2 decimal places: 3.62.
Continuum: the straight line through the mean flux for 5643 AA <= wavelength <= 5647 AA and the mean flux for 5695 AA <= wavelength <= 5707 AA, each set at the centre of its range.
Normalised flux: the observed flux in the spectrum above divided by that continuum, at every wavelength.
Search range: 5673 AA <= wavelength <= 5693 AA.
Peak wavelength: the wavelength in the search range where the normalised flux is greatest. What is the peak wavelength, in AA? 5692.0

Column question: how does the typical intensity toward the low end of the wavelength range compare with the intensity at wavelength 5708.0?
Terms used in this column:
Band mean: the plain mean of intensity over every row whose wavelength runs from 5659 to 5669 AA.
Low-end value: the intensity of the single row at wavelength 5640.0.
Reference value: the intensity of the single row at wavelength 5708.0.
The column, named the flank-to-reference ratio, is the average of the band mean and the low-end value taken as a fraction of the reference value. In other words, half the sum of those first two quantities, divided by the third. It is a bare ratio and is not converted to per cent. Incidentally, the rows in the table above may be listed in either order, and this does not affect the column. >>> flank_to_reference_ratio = 1.01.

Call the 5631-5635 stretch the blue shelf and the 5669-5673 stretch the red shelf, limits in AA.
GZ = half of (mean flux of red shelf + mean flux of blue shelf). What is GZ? 3.44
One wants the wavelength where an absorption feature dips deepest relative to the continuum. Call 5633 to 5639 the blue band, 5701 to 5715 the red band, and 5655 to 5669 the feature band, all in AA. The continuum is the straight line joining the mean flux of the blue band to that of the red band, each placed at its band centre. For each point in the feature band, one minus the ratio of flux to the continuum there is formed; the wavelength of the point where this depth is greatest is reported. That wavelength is 5664.0 AA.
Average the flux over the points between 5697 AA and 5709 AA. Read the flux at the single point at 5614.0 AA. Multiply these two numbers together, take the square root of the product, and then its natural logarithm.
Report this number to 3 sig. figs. 1.29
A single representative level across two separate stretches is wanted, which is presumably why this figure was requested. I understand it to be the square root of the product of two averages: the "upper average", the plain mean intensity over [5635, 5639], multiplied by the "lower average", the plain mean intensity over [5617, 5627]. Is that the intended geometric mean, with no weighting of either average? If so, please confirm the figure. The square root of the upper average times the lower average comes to 3.38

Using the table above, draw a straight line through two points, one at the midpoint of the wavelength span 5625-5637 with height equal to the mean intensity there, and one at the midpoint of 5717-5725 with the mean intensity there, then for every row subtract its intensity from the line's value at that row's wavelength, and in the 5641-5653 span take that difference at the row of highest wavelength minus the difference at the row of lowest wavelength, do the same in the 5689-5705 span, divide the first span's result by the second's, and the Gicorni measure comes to -7.9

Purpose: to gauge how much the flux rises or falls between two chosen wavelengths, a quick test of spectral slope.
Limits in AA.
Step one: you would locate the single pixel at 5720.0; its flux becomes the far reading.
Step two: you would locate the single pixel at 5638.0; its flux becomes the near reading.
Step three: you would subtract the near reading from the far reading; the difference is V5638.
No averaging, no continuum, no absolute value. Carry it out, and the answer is 0.35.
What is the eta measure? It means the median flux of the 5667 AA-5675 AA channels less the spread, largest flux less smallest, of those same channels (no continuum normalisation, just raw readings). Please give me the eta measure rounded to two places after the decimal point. 3.02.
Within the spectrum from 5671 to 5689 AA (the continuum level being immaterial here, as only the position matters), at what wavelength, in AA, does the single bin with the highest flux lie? 5686.0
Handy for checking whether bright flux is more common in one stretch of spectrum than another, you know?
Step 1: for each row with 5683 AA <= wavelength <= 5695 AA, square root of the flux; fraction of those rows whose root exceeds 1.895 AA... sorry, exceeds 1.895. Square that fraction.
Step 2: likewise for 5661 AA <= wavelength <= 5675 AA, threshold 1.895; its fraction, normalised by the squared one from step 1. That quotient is 0.57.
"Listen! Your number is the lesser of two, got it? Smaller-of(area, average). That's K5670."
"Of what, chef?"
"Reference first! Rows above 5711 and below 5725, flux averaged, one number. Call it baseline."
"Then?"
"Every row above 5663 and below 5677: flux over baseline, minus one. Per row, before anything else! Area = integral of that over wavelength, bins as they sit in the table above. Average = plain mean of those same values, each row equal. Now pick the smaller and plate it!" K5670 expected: -1.7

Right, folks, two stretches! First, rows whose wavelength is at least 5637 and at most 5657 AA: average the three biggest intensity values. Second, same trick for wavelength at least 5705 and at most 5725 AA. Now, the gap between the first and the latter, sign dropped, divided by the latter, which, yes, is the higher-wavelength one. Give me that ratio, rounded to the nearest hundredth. 0.09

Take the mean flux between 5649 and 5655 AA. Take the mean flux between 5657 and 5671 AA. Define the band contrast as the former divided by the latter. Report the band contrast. 1.04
